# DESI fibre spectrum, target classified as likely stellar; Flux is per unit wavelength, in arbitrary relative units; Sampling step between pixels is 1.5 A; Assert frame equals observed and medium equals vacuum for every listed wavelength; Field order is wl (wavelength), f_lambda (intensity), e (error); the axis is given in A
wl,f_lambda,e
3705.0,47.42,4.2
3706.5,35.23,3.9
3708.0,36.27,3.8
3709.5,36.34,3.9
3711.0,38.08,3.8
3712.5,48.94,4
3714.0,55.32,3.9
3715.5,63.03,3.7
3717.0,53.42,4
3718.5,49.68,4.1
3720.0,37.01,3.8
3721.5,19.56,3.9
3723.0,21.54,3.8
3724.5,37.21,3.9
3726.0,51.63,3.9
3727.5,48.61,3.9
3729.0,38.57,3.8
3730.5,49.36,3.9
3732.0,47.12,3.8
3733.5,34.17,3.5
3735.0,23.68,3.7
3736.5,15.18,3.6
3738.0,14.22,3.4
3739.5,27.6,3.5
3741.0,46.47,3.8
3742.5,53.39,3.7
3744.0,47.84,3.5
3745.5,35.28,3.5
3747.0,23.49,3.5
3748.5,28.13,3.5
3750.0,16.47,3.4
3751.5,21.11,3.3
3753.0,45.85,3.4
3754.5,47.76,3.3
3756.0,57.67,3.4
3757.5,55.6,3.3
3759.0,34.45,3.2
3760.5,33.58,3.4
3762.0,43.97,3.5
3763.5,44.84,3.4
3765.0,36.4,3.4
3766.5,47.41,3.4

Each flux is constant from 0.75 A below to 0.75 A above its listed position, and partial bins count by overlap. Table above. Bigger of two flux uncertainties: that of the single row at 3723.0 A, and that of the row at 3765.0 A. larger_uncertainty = 3.80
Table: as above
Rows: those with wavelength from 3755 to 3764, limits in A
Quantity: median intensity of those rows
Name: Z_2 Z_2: 44.4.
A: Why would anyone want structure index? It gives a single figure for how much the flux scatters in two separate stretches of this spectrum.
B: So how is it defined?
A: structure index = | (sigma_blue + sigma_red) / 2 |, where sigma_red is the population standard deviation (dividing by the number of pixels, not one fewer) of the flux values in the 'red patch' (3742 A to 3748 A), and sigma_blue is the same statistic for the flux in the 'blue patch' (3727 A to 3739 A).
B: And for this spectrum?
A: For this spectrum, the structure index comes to 12.6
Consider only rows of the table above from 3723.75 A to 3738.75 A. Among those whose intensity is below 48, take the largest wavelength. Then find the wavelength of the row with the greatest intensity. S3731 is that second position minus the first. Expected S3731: -12.0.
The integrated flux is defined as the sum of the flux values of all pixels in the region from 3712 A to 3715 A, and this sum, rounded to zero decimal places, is 104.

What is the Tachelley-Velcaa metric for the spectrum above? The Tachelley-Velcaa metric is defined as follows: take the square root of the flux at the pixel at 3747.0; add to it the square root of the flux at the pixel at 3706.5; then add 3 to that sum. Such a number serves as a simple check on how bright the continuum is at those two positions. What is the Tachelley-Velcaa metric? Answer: 13.8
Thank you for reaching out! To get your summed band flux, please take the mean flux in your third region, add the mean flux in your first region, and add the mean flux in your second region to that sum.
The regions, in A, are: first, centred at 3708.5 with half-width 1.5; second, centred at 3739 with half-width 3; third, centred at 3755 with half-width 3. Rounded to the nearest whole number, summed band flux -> 114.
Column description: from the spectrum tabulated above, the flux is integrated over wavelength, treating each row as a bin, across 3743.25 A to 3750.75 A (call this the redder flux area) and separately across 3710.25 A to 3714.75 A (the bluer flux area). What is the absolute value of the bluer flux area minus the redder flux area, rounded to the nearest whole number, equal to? 13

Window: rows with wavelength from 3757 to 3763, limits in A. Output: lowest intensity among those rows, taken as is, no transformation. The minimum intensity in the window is 33.58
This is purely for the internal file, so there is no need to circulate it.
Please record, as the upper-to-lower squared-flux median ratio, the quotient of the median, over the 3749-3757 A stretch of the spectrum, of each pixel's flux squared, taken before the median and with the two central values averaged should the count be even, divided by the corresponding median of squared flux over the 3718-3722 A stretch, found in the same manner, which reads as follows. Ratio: 1.5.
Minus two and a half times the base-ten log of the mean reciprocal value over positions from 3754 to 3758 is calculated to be 4.32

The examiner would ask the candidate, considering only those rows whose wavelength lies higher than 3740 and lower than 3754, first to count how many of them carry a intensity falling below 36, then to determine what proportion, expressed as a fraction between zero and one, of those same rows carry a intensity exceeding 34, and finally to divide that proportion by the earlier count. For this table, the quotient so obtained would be 0.11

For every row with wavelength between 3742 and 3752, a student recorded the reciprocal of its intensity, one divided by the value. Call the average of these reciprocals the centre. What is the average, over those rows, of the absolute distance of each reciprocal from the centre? 0.0119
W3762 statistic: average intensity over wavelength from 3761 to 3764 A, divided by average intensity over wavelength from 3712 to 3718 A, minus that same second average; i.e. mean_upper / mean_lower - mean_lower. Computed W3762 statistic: -54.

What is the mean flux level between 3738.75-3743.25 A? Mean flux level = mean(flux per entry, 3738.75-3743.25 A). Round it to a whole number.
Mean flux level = 42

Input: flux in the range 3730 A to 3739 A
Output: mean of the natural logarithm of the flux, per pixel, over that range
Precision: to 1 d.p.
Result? 3.3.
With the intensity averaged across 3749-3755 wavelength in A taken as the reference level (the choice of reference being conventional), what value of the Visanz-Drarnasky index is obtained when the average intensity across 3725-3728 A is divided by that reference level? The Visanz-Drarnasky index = 1.5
